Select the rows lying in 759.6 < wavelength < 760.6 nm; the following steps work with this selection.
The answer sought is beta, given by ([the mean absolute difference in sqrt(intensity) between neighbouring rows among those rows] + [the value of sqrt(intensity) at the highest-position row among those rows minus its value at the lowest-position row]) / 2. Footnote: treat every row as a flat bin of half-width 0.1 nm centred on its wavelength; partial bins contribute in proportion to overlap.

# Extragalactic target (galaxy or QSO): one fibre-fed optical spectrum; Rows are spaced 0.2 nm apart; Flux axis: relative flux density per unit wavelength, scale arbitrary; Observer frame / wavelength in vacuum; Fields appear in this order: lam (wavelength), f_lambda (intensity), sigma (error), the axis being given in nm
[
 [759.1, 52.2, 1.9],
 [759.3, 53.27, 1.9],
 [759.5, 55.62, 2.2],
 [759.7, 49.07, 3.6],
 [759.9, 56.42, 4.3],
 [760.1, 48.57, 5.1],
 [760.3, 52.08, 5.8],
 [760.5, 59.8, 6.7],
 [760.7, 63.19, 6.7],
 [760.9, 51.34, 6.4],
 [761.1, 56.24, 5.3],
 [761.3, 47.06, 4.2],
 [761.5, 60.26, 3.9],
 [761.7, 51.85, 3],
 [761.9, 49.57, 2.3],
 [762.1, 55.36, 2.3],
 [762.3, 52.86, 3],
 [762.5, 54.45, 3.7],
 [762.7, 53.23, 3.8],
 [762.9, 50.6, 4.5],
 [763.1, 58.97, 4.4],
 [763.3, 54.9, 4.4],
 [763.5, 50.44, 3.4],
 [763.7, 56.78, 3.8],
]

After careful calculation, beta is 0.6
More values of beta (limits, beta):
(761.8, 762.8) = 0.2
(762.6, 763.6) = 0.1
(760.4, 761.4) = -0.2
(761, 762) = 0.1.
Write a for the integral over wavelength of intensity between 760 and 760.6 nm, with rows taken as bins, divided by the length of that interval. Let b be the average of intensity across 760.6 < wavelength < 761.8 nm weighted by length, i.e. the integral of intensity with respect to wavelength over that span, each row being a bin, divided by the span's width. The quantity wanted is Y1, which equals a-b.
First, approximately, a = 53.5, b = 55.0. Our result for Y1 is -1.5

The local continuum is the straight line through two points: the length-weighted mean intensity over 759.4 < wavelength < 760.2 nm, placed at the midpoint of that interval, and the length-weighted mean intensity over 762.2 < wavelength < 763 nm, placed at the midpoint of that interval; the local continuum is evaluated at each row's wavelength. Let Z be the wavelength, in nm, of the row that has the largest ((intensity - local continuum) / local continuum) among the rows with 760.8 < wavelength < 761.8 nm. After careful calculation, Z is 761.5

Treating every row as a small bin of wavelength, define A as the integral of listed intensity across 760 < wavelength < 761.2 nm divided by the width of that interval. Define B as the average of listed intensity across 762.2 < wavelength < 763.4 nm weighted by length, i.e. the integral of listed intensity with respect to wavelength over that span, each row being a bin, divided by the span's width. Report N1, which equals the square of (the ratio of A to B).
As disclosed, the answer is 1.04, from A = 55.2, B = 54.2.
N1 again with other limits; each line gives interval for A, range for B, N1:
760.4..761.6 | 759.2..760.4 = 1.15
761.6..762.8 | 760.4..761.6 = 0.88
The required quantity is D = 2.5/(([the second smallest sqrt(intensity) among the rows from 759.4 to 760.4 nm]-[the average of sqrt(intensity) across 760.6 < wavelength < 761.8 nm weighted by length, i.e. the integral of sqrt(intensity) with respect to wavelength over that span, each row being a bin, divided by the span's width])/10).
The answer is -62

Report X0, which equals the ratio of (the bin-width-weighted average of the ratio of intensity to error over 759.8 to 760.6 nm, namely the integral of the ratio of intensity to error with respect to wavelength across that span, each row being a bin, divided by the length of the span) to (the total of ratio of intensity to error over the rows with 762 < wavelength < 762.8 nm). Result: 0.1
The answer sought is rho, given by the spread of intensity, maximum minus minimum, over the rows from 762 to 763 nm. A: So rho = 5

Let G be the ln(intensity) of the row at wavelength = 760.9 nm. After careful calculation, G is 3.94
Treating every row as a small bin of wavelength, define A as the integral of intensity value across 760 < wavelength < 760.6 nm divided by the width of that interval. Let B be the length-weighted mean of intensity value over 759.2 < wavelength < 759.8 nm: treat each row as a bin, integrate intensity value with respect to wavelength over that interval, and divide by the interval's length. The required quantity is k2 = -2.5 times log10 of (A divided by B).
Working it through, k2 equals -0.017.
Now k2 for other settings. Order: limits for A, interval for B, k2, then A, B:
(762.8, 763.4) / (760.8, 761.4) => -0.067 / 54.8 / 51.5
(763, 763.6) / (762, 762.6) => -0.011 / 54.8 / 54.2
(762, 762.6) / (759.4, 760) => -0.010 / 54.2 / 53.7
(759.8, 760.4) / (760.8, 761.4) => -0.017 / 52.4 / 51.5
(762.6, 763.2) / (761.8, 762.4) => -0.034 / 54.3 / 52.6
